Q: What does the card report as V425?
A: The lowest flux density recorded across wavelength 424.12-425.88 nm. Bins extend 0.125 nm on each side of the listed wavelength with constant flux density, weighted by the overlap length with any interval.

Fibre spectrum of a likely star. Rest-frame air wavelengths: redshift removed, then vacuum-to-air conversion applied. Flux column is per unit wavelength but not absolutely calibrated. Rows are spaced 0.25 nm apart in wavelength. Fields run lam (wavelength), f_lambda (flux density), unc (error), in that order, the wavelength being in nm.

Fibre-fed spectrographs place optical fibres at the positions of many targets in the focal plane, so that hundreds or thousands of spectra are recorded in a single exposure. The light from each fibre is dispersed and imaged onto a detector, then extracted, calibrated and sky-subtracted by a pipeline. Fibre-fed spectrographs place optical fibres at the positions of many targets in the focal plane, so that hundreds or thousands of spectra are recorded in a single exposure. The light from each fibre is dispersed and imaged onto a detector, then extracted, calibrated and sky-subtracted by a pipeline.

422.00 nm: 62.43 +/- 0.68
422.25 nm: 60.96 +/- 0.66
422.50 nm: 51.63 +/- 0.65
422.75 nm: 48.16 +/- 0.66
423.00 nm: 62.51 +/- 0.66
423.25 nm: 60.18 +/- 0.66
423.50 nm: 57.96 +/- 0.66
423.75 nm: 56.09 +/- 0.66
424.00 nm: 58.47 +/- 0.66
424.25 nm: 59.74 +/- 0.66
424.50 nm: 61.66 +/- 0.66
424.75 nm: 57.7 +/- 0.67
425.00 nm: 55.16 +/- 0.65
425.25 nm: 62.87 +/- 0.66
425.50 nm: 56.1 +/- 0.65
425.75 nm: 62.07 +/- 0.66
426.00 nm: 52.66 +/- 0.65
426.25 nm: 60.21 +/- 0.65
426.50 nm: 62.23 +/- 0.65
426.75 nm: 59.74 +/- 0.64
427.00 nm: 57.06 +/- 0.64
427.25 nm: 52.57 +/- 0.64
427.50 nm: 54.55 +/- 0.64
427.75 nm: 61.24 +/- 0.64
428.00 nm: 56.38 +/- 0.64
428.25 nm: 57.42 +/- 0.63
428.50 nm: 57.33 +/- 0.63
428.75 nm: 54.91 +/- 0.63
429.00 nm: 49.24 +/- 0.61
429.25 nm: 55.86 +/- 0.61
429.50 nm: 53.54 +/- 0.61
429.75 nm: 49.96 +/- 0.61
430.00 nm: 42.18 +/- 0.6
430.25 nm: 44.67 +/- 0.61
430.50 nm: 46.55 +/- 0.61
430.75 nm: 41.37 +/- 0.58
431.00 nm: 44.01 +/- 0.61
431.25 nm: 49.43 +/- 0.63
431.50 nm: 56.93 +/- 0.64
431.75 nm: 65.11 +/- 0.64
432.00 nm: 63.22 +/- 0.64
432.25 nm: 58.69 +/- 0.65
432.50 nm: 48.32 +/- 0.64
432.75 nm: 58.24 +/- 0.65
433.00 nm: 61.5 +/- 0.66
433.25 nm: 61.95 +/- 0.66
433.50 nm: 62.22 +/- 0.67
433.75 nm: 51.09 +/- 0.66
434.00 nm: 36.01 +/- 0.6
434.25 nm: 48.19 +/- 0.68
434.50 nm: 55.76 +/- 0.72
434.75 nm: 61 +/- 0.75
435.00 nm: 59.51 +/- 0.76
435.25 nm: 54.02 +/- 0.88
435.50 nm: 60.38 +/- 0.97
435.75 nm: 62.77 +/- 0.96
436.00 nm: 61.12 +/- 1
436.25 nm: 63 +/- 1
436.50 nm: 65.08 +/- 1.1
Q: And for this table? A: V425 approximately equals 55.16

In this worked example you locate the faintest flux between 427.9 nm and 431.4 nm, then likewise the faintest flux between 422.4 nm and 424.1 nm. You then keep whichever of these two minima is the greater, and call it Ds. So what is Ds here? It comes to 48.2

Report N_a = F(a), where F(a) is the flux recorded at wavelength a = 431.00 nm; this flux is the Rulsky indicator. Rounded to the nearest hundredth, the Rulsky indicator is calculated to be 44.01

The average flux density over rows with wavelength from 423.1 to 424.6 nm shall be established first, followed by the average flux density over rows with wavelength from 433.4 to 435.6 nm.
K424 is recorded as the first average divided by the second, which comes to 1.09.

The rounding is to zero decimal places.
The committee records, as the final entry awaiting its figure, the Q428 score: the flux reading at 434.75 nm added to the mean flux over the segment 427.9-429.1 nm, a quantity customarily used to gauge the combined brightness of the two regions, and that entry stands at 116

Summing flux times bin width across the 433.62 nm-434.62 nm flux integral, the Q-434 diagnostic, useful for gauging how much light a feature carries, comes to 47.8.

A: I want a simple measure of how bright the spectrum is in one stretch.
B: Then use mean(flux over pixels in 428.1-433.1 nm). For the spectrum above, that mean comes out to 52.9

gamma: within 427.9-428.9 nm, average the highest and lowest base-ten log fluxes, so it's 1.75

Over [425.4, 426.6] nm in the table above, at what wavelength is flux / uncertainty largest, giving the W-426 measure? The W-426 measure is 426.50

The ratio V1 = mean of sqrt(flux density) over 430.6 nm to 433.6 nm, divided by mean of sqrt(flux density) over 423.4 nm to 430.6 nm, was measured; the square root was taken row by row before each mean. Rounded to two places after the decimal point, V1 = 1.00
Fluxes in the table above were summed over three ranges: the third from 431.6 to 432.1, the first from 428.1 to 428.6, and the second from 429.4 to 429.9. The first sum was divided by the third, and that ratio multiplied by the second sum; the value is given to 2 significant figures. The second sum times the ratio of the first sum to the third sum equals 93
